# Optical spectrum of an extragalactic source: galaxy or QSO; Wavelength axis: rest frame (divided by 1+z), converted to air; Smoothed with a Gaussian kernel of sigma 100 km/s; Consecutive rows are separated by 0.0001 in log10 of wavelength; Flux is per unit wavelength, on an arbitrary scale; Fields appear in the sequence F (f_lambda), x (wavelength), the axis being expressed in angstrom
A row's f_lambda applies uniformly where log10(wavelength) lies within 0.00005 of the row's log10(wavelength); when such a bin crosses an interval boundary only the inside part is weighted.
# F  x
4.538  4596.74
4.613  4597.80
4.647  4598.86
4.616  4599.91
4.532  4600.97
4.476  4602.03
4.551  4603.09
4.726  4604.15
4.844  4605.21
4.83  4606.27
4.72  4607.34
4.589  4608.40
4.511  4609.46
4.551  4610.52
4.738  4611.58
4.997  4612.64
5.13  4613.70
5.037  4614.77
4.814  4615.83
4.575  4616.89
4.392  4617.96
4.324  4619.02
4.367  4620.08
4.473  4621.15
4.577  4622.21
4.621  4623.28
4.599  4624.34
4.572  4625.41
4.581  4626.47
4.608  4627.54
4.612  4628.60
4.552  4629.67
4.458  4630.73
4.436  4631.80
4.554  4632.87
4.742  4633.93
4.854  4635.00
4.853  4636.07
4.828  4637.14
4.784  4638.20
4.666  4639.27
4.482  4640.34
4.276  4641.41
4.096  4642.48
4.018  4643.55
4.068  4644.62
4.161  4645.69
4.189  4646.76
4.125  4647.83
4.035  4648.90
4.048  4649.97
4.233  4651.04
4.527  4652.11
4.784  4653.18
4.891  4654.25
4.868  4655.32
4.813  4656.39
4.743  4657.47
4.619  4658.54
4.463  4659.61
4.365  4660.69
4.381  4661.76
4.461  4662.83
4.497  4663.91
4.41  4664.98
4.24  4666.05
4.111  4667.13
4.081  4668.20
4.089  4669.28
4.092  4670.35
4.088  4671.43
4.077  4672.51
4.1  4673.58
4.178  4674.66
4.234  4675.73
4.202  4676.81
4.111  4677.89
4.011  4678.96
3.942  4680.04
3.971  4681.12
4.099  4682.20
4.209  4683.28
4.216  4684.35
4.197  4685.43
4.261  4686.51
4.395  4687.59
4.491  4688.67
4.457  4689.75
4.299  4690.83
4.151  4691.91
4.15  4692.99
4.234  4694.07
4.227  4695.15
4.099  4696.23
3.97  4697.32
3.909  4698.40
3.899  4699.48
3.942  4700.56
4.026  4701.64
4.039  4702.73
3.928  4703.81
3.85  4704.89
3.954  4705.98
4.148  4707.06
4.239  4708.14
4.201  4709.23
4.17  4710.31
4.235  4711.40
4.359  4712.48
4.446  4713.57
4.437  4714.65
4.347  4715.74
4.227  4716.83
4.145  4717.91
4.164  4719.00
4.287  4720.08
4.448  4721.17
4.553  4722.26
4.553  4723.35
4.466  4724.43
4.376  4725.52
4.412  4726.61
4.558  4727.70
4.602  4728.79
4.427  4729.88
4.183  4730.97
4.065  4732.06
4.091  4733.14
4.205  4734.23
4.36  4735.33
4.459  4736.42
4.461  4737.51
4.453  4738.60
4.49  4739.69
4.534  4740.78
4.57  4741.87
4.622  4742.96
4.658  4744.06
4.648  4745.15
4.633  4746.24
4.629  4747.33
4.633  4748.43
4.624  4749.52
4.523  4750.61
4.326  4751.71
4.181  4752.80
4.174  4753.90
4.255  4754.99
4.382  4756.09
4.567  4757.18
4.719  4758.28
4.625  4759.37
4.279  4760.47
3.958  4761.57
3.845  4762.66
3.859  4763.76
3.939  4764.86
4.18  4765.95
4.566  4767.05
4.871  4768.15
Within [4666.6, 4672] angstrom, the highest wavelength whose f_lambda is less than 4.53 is 4671.43 angstrom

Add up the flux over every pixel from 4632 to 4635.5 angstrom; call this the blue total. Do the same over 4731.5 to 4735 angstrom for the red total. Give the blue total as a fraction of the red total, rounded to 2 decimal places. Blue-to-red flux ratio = 1.14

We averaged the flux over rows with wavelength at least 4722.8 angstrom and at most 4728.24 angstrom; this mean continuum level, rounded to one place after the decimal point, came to 4.5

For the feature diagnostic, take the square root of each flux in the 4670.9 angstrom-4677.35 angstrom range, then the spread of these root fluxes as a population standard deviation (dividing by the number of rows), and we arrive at 0.015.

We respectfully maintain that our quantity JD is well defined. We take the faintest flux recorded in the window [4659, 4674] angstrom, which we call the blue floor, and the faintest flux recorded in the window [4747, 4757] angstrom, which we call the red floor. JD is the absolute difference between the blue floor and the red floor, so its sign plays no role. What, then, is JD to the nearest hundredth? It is 0.10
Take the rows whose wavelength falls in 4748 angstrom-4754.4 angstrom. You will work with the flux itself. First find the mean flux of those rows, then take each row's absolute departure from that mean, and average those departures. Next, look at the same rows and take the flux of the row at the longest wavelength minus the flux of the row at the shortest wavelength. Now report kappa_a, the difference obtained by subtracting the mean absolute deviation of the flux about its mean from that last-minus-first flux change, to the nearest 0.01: -0.64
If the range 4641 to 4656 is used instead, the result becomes 0.33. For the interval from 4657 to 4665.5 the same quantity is -0.43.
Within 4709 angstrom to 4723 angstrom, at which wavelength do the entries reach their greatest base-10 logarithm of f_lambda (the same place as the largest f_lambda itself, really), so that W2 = 4722.26 angstrom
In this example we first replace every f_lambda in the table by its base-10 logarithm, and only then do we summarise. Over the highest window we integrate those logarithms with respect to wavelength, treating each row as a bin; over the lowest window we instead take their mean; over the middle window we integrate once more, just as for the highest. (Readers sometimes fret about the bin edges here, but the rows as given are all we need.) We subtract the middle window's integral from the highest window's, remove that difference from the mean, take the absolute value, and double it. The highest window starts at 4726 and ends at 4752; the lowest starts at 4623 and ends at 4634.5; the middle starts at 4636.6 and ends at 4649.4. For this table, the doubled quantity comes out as 16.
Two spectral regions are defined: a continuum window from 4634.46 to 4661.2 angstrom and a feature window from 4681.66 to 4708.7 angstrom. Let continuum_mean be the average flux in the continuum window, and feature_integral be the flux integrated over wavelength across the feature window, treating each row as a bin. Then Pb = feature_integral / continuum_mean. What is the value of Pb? 25.0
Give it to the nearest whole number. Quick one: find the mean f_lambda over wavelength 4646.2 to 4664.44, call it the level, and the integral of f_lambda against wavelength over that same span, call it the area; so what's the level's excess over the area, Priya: -77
